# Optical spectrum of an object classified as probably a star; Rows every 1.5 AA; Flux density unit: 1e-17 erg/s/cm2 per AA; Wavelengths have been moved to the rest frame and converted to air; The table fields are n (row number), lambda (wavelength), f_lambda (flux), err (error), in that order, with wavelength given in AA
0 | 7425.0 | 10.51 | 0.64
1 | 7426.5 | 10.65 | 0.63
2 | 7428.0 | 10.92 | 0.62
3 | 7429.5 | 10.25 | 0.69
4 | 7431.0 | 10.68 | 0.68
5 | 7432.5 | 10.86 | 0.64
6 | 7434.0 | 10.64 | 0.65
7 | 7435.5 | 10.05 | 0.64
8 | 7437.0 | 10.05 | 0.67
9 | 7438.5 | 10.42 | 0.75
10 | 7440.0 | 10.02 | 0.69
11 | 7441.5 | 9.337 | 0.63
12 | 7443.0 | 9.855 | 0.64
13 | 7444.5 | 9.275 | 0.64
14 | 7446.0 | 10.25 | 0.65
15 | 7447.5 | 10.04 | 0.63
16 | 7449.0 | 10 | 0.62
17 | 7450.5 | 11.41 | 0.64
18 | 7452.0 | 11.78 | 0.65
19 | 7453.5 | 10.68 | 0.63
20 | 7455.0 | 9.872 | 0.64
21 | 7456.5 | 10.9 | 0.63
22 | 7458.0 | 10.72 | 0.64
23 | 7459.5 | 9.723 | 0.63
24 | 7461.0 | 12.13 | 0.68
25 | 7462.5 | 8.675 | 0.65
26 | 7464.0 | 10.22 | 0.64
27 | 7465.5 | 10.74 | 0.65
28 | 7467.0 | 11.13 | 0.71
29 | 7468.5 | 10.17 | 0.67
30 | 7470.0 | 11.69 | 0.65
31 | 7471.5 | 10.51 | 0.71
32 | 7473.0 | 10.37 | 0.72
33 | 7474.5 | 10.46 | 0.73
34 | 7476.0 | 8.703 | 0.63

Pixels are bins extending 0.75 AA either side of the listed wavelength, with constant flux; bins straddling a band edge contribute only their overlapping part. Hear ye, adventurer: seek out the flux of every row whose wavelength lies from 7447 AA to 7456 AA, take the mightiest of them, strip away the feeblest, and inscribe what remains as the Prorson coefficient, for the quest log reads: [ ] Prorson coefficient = 1.9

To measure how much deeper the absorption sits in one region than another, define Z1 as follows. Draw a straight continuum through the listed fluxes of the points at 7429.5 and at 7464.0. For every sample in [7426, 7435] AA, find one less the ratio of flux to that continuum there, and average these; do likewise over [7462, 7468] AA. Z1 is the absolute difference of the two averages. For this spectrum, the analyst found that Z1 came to 0.04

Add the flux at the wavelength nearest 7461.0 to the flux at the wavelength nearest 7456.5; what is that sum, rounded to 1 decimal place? 23.0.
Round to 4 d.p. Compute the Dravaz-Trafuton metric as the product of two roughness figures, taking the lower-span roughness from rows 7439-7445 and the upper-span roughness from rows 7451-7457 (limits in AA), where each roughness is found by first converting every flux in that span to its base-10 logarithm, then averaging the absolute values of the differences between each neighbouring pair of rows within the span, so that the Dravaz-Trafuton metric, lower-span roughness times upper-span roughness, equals 0.0011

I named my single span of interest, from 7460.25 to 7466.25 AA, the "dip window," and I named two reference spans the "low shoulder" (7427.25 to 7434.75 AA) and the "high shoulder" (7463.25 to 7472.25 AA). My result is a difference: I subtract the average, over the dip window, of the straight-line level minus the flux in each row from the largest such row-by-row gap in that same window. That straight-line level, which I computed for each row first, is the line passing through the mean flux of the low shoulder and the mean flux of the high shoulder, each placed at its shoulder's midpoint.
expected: 1.8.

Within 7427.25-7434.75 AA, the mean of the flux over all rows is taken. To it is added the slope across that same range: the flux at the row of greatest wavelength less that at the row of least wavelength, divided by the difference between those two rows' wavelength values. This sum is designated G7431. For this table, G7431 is 10.6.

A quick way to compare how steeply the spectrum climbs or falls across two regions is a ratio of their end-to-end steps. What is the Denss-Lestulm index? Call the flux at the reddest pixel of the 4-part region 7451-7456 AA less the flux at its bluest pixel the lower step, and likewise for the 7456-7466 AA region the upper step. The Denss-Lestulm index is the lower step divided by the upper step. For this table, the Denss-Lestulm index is 11.9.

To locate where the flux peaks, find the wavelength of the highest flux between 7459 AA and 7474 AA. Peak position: 7461.0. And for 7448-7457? 7452.0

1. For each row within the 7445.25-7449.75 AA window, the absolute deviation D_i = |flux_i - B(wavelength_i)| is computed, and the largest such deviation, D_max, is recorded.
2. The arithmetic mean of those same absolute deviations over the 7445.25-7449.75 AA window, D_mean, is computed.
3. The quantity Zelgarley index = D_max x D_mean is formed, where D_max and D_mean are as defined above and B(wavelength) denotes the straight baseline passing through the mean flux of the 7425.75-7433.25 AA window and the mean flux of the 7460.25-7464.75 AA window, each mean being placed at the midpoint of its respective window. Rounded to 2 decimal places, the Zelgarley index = 0.19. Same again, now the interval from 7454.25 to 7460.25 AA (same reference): 0.33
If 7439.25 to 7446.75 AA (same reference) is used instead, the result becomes 0.98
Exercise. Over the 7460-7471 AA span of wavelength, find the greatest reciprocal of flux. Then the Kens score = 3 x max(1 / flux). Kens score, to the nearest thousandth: 0.346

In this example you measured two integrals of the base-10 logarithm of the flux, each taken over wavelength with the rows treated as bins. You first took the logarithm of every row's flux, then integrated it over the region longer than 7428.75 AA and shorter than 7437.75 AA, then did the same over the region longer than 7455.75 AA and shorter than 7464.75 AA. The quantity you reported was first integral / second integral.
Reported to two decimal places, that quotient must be 1.00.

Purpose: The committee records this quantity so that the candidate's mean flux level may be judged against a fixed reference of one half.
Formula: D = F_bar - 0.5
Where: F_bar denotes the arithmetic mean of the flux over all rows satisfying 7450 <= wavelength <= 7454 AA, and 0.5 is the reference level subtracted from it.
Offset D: 10.8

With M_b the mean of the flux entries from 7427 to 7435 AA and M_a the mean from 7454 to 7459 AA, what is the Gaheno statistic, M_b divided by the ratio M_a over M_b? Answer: 10.8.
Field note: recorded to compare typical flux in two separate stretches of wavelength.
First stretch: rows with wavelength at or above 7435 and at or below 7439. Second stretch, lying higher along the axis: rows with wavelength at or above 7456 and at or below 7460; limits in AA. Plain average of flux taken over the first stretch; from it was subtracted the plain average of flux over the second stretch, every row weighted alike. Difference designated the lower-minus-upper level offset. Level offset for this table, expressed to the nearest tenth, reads -0.3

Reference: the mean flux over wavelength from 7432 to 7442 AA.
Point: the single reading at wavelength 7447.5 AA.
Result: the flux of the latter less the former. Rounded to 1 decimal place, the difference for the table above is -0.2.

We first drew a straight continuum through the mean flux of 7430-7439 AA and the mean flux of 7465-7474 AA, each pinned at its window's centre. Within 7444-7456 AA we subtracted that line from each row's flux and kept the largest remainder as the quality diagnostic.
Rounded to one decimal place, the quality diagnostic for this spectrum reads 1.2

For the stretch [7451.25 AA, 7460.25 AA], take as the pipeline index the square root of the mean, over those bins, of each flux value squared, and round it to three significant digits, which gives 10.6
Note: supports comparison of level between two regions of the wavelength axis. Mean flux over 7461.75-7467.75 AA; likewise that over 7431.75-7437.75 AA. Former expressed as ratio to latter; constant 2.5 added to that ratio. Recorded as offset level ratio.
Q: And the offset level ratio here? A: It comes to 3.480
